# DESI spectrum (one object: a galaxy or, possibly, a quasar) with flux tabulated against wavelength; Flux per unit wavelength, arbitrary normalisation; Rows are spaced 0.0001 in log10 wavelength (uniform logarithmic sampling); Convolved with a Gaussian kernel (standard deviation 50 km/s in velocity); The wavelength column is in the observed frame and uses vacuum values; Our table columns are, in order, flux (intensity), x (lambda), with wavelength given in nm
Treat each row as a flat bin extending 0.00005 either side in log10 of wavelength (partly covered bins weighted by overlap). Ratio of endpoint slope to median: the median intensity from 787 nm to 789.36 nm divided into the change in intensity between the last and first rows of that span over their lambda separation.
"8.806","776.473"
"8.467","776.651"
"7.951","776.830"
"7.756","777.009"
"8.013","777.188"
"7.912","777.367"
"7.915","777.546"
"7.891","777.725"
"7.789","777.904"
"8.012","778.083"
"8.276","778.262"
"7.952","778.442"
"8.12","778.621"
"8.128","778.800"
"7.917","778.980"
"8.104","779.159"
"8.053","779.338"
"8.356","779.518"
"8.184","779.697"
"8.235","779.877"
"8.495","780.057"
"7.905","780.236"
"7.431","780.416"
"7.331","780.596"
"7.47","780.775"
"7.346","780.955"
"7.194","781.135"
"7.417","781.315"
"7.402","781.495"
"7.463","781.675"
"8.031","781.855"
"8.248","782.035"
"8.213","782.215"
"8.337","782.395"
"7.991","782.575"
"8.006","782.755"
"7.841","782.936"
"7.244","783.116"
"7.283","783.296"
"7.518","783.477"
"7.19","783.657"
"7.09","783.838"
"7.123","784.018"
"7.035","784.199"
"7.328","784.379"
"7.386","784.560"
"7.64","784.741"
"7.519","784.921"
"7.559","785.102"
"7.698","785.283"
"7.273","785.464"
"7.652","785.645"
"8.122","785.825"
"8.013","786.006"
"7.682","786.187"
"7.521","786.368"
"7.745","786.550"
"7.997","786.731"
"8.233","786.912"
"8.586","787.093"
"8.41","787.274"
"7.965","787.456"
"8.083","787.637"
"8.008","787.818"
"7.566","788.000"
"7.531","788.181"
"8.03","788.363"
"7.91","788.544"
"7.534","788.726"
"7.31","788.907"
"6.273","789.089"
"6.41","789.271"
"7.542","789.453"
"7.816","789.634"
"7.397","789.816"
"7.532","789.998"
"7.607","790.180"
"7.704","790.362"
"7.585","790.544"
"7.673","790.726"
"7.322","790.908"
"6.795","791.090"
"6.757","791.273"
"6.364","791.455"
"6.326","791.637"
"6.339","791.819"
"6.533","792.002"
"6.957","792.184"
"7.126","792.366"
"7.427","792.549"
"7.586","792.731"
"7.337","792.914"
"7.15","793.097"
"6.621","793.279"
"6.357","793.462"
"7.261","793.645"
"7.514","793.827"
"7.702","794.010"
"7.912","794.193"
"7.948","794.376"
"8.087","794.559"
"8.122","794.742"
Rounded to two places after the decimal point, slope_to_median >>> -0.13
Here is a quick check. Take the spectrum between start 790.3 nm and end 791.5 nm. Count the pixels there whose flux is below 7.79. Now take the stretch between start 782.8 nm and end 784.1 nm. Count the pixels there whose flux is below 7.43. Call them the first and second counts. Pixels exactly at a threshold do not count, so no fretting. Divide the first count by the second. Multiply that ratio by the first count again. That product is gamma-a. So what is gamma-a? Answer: 10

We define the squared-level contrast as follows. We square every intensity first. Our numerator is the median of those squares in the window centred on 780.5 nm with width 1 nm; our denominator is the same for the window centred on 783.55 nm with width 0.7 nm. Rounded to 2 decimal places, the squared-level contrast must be 1.06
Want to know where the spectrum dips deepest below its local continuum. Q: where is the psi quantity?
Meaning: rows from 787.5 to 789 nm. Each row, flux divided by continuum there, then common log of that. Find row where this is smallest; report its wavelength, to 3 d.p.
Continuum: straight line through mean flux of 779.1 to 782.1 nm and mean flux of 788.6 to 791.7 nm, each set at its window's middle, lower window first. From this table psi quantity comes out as 788.907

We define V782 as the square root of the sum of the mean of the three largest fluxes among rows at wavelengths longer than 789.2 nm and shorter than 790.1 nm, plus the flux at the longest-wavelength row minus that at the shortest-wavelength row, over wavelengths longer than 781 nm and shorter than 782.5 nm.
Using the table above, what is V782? 2.96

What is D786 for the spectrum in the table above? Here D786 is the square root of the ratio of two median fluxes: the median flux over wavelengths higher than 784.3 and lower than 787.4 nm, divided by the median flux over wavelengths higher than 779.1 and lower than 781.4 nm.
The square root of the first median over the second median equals 0.99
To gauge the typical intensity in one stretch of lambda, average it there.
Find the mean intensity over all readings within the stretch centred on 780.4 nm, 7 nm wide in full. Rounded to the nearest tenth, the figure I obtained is 7.8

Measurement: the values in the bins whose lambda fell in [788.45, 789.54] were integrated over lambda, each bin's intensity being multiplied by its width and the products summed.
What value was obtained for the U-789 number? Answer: 7.81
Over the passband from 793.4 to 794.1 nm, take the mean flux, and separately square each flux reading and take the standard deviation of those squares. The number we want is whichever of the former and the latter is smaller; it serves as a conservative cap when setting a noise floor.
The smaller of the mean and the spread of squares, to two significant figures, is 7.2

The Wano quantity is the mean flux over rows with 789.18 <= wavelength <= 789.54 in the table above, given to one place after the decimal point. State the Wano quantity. 7.0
